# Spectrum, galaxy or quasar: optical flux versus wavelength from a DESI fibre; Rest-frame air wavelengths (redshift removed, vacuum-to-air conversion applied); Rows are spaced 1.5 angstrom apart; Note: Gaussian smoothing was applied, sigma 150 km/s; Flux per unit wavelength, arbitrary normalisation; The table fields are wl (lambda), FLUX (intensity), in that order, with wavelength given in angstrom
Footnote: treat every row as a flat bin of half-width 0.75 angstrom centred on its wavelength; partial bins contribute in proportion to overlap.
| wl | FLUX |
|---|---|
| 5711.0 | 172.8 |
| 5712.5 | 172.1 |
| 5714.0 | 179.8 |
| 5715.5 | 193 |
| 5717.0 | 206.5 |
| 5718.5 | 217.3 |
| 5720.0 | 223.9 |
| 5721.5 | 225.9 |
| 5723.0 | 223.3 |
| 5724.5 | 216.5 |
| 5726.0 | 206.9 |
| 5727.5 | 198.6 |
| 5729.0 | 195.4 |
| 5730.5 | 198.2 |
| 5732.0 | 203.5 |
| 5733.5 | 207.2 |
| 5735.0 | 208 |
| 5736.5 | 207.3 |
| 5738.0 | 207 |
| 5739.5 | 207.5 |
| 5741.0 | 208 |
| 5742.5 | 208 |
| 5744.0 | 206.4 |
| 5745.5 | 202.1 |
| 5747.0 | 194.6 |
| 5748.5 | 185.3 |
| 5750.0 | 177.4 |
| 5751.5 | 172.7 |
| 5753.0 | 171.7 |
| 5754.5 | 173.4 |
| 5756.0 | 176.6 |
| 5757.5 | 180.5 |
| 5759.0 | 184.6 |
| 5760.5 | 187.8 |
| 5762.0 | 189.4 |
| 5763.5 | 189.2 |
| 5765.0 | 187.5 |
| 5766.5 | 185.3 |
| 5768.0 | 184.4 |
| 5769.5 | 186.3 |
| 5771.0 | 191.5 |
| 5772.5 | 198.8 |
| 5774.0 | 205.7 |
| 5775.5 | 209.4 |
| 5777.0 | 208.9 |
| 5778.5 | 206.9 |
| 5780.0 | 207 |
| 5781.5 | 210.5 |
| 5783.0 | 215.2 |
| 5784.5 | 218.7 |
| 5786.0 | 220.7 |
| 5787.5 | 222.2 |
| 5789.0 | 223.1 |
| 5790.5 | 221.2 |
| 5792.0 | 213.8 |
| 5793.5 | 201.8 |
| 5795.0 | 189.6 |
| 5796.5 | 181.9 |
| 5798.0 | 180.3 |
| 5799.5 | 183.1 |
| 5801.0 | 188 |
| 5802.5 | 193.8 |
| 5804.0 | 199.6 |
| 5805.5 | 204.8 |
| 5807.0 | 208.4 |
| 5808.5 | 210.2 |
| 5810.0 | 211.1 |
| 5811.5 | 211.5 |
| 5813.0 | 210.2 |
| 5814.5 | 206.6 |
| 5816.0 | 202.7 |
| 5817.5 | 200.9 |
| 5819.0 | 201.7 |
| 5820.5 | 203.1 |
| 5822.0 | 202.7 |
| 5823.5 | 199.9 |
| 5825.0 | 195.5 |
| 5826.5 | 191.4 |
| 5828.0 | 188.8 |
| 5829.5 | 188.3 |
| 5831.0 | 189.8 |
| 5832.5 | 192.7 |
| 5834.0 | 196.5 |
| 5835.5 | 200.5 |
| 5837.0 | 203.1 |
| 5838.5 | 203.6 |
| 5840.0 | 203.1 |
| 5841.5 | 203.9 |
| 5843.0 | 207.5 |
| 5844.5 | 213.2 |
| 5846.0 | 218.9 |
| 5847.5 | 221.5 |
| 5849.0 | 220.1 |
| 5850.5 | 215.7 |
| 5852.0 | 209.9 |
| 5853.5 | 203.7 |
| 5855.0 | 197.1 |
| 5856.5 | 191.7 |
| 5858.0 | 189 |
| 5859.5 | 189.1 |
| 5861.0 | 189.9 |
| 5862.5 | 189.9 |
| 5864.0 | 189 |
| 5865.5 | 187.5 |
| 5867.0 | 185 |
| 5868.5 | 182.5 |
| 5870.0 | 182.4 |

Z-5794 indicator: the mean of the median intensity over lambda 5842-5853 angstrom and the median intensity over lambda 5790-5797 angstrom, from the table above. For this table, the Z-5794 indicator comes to 209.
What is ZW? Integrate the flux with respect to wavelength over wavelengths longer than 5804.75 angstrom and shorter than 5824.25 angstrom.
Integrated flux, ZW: 4011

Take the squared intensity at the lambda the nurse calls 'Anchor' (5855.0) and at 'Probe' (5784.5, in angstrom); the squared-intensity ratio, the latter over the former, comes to 1.23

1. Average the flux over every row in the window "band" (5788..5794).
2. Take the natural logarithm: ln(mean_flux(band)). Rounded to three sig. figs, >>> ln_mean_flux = 5.37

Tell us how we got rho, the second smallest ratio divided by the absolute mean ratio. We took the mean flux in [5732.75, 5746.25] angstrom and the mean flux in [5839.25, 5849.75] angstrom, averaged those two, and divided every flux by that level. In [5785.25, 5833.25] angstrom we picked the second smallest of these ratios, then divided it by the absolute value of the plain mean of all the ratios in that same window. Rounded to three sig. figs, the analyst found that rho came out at 0.904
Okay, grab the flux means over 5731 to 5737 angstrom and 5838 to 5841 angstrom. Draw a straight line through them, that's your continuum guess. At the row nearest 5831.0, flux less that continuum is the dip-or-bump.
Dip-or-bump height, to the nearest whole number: -14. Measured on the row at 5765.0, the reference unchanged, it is -18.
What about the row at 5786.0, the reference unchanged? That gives 16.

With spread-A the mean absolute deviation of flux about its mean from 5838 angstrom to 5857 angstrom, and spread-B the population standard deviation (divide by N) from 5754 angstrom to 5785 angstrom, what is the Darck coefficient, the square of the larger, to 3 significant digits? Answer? 172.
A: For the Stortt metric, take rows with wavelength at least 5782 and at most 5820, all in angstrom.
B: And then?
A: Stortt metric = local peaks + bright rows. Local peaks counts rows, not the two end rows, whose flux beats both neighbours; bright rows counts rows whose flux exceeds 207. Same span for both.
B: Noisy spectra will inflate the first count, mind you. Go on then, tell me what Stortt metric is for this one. 14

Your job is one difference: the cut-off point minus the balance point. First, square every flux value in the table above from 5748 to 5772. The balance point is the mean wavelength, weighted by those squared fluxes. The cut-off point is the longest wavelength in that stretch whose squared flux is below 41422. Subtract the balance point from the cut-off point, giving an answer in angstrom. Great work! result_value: 10.9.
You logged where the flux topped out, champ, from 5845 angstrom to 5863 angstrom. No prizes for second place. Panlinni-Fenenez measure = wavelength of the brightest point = 5847.5 angstrom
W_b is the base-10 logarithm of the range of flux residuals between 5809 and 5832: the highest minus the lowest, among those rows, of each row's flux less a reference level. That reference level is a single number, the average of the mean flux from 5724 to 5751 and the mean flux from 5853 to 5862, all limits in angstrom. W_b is 1.4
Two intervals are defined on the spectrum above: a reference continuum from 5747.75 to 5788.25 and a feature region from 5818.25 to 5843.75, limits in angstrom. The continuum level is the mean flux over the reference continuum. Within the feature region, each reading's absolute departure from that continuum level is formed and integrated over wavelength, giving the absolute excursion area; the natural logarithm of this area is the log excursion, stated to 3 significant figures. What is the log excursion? 5.10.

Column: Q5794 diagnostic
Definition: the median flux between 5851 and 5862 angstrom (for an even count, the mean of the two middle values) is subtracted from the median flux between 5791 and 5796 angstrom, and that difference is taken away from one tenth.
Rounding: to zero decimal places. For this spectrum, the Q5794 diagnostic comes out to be -10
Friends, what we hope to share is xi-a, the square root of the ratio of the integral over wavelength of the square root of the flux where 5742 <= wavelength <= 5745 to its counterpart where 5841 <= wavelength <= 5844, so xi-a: 1.00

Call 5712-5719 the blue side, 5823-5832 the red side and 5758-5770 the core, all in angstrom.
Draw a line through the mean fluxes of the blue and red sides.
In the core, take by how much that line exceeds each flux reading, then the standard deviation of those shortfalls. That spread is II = 2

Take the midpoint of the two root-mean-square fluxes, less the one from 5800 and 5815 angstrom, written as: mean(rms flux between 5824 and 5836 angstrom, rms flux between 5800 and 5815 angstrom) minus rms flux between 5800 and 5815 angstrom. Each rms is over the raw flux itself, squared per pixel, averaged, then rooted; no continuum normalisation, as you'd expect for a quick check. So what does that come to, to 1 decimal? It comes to -5.8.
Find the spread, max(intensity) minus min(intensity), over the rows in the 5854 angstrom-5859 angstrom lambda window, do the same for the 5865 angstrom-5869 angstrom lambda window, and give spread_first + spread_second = 13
